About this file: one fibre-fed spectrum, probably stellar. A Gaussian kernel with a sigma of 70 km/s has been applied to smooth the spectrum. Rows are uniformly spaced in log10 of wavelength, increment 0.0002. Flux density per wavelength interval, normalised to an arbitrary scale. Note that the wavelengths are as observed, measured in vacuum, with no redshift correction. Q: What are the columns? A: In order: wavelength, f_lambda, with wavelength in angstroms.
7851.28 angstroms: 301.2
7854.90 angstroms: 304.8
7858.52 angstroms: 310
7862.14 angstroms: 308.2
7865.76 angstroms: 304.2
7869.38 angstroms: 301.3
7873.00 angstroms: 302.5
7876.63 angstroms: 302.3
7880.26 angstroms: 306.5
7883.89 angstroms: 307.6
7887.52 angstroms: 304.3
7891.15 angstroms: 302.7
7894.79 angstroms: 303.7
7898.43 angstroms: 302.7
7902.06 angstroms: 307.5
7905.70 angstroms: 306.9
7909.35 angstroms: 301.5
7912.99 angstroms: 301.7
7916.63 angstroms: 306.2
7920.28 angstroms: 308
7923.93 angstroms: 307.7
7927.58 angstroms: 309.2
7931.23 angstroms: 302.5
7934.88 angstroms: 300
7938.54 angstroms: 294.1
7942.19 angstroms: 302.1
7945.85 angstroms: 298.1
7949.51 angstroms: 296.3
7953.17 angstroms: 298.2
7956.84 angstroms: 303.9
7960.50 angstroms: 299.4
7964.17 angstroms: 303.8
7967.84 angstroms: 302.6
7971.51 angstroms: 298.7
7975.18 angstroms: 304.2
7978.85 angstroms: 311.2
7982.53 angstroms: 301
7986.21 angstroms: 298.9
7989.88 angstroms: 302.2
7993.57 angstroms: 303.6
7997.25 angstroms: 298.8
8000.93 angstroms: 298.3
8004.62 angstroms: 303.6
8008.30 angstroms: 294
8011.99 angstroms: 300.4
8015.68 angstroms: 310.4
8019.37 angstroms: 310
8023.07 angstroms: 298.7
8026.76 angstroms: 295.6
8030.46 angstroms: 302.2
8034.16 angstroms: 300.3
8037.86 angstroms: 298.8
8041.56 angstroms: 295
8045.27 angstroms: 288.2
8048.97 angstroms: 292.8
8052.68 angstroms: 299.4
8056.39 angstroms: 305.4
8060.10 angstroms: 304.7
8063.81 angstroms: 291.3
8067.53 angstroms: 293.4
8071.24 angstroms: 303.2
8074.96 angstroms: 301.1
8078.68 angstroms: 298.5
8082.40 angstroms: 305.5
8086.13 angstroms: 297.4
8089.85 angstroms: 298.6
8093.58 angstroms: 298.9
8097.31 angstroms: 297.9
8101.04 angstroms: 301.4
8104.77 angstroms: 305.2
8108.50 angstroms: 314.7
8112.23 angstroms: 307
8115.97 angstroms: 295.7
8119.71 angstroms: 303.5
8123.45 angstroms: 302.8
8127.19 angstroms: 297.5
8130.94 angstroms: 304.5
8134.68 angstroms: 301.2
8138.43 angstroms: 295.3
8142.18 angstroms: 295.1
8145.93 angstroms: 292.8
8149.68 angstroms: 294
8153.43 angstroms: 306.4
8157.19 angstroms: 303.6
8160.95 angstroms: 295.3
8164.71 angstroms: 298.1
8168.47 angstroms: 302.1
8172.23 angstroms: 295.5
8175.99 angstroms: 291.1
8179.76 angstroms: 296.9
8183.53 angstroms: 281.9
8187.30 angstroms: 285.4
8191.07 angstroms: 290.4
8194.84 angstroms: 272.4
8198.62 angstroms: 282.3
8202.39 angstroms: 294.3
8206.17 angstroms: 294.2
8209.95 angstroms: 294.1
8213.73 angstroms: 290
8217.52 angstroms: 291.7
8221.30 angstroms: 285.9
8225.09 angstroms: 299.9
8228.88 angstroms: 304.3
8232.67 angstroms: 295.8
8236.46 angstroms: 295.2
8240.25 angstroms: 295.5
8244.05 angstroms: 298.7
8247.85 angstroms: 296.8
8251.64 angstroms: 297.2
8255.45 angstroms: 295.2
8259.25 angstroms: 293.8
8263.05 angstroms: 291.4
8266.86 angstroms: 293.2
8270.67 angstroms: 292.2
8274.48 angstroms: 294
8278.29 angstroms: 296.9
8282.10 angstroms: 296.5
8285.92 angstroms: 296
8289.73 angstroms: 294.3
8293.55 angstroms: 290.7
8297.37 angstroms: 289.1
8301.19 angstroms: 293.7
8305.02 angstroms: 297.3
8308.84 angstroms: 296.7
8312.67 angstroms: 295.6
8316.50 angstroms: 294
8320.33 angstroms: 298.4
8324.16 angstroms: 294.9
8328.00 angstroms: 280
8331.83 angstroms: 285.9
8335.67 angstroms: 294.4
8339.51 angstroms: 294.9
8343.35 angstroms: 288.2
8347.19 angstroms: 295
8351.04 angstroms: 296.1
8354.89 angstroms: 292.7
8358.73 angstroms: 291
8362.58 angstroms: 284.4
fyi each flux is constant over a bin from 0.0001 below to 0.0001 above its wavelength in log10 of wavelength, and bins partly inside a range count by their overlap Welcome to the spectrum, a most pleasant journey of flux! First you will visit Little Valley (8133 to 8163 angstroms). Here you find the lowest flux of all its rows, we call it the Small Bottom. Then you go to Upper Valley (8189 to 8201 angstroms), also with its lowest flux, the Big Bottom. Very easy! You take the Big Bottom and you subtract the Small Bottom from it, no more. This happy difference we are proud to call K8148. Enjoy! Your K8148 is -20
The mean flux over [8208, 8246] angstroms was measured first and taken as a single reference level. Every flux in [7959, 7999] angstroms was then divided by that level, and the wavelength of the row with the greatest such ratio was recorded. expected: 7978.85 angstroms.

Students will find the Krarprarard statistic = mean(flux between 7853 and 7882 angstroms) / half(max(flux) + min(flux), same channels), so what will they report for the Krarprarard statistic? 0.998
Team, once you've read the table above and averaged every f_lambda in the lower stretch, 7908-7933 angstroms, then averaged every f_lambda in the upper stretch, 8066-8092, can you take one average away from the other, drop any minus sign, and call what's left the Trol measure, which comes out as 6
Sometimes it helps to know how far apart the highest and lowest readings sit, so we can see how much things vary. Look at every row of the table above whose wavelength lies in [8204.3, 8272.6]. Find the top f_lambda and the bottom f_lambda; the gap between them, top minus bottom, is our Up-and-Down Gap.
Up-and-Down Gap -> 18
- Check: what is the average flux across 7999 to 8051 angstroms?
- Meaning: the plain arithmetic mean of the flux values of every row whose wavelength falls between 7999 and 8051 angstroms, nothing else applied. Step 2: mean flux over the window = 299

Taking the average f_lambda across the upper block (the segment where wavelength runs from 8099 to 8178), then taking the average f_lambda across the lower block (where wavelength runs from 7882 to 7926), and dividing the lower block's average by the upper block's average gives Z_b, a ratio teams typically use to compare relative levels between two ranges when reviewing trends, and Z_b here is 1.02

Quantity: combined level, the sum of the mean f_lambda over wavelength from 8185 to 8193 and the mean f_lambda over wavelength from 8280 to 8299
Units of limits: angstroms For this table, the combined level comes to 581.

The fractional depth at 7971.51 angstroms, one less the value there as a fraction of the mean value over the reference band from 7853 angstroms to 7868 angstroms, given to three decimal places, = 0.026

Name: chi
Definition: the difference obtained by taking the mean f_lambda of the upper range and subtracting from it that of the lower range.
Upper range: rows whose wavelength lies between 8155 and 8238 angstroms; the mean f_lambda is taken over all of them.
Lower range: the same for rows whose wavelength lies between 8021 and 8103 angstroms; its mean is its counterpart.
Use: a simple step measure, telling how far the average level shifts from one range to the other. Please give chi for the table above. -5.8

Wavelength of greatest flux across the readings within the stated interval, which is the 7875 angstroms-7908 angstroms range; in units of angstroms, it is 7883.89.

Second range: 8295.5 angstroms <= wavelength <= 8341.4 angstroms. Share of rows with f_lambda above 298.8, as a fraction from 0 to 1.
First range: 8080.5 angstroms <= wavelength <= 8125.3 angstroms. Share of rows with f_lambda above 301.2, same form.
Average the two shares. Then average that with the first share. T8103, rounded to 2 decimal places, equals 0.44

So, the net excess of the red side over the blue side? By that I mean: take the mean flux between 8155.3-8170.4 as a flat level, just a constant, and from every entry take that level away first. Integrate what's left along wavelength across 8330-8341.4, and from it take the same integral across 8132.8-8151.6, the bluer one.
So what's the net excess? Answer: -16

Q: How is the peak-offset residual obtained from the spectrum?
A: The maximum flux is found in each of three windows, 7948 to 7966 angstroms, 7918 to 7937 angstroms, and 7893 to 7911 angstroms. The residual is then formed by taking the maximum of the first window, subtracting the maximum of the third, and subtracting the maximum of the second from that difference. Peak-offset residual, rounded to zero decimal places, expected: -313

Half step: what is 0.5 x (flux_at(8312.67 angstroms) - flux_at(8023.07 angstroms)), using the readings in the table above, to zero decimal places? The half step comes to -2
